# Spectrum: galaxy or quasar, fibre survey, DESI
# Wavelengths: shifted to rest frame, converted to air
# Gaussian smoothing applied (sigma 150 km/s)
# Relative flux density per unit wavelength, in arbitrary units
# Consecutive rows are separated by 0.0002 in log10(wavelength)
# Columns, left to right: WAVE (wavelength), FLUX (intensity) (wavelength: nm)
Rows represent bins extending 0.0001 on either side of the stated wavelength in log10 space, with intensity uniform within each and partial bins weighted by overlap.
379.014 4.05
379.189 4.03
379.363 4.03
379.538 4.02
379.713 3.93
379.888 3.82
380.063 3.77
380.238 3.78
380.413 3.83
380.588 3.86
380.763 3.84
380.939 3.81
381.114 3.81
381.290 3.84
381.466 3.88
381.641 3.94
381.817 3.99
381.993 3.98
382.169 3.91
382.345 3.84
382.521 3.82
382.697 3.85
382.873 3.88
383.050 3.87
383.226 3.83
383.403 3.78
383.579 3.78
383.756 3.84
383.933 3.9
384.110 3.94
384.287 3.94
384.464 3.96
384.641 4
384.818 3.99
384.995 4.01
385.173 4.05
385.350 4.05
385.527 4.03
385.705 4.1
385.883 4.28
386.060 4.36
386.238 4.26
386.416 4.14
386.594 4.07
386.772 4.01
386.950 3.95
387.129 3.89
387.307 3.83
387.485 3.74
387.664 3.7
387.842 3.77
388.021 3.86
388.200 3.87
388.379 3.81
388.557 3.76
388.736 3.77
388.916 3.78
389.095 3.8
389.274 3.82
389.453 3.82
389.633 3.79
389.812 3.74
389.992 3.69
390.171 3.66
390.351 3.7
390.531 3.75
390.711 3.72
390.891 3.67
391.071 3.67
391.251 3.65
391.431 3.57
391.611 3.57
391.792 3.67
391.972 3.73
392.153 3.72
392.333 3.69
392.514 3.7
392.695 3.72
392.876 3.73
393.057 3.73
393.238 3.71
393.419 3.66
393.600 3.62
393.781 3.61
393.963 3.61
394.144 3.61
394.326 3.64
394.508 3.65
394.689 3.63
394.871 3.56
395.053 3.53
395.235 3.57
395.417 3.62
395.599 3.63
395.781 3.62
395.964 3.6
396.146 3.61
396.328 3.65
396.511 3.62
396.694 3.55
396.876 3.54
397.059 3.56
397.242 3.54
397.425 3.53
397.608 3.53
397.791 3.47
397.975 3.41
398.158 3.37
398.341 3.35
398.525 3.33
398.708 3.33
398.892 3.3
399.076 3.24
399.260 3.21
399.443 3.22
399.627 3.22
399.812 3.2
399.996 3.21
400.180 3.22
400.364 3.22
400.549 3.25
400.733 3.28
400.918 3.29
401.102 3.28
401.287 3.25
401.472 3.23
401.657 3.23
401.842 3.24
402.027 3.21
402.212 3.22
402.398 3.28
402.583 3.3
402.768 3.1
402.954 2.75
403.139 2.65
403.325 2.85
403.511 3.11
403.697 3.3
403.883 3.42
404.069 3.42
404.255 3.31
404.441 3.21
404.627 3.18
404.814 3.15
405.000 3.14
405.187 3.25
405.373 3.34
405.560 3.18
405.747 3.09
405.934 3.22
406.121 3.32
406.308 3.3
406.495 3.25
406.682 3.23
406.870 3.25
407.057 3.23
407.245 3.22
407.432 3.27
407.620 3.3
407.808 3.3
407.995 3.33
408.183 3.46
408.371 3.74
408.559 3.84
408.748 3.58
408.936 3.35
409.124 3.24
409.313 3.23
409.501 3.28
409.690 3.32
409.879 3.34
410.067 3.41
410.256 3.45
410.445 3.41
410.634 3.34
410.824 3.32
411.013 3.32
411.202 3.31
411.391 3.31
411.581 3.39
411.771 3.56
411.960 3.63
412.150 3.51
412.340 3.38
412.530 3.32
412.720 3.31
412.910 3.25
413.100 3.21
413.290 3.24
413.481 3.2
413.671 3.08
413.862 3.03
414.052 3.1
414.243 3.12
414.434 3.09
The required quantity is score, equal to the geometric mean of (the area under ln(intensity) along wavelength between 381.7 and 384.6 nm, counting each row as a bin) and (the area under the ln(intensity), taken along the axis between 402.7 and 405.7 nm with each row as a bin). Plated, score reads 3.67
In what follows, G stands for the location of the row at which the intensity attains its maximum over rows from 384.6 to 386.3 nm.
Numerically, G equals 386.060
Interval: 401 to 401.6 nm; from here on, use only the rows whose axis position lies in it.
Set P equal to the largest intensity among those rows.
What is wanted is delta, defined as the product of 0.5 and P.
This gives 1.64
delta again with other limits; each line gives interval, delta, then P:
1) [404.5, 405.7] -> 1.67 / 3.34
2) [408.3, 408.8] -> 1.92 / 3.84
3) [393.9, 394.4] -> 1.82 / 3.64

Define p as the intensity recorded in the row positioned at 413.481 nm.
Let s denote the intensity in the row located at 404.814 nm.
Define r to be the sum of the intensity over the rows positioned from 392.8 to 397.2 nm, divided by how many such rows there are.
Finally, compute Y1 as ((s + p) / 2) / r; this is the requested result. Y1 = 0.9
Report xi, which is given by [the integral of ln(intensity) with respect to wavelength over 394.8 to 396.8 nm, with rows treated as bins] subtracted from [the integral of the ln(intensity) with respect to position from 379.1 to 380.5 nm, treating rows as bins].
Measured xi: -0.7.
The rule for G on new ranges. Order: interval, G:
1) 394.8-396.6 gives 396.328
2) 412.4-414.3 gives 412.530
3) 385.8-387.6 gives 386.060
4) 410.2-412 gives 411.960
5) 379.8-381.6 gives 381.466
